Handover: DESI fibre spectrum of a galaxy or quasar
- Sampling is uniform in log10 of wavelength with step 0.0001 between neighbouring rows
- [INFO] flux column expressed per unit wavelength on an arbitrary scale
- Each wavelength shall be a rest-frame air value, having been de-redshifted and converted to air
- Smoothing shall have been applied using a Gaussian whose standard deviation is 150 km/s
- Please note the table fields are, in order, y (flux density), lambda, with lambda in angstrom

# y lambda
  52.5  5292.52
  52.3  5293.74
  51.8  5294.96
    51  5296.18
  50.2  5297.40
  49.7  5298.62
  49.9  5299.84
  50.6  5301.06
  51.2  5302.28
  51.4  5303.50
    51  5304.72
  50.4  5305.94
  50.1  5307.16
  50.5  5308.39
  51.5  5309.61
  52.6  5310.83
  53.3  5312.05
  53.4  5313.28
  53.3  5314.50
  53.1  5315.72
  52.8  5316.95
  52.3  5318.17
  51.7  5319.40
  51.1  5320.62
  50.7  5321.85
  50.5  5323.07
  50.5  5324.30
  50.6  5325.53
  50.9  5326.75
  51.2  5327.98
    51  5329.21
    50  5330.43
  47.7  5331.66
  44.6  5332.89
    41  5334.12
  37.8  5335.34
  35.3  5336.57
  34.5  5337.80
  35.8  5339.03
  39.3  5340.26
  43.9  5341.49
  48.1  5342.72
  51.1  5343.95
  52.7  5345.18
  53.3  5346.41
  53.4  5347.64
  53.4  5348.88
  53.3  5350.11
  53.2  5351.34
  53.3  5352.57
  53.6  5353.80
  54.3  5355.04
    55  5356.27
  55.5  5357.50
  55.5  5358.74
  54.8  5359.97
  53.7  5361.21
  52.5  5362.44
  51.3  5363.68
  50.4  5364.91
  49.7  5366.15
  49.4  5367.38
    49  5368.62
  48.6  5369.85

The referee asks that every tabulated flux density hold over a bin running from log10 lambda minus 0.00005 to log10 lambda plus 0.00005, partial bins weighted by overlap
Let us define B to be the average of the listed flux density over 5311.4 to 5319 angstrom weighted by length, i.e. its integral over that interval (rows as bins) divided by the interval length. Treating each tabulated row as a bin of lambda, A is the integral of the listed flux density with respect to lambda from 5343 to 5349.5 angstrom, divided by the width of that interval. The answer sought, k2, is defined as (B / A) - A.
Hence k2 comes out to -52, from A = 53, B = 53.0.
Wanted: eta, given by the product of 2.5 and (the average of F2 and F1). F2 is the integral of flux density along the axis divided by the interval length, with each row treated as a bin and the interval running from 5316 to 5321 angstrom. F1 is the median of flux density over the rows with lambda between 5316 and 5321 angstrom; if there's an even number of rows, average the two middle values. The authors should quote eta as 130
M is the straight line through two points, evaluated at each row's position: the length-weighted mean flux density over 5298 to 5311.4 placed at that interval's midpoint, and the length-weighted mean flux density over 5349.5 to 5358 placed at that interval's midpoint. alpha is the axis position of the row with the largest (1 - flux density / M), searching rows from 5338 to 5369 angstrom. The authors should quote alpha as 5339.03 angstrom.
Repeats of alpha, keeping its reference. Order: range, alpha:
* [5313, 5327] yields 5324.30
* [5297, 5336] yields 5335.34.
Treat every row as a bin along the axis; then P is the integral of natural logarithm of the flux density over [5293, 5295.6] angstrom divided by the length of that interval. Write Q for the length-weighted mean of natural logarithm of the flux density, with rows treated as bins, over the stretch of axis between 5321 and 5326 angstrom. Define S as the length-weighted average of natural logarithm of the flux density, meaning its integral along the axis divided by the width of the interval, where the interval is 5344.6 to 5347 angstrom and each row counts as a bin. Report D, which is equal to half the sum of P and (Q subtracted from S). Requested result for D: 2.00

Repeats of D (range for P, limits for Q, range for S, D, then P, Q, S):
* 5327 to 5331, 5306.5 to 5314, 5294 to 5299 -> 1.95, 3.93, 3.949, 3.93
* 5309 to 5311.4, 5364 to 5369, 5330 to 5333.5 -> 1.95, 3.96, 3.909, 3.85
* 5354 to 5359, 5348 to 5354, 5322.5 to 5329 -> 1.97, 4.00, 3.977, 3.92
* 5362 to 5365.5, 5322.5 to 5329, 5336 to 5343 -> 1.84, 3.94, 3.922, 3.66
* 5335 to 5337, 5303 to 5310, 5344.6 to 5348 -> 1.82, 3.59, 3.927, 3.97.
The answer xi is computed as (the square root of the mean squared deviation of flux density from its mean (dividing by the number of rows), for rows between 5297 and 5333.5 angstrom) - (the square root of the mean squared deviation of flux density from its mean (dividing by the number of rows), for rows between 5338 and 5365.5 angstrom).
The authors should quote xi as -3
